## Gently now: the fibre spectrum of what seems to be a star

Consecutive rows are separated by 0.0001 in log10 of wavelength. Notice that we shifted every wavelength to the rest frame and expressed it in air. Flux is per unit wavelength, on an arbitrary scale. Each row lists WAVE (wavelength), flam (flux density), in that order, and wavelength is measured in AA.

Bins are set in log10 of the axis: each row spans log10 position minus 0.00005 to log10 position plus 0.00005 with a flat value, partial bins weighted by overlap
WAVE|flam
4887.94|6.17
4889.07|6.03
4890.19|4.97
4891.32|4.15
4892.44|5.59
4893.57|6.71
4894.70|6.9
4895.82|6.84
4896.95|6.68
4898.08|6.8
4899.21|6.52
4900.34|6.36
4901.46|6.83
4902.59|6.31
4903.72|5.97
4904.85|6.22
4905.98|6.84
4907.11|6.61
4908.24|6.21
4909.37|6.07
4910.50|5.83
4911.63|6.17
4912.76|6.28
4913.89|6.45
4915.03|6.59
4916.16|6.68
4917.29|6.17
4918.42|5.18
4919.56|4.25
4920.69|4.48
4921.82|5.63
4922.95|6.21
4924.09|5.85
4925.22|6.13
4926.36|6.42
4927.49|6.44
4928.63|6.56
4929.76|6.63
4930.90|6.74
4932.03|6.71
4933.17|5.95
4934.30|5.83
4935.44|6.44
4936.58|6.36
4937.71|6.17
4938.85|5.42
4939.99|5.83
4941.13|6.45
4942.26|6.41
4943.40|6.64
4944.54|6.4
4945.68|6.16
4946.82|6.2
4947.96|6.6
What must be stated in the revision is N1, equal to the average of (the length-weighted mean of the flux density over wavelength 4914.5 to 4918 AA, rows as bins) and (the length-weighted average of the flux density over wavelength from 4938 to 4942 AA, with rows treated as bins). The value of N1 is 6.20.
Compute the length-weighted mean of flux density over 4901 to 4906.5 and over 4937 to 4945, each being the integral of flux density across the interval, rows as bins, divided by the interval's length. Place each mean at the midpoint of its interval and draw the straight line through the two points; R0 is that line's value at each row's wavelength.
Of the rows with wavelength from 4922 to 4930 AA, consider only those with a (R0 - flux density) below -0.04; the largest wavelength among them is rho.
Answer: 4929.76 AA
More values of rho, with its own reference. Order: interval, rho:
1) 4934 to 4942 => 4941.13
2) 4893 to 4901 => 4899.21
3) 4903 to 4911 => 4907.11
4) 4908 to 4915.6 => 4915.03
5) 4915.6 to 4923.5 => 4916.16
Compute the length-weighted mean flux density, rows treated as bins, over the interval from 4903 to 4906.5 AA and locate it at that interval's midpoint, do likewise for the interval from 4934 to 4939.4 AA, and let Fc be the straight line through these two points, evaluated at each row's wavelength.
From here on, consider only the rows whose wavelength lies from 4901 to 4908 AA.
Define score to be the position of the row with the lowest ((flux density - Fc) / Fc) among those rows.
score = 4903.72 AA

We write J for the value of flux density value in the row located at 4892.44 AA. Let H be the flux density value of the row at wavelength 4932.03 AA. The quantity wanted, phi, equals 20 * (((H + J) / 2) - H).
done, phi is -11.2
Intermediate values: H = 6.71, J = 5.59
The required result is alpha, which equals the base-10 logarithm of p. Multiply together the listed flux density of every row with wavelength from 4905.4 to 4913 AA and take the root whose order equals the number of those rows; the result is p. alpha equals 0.798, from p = 6.3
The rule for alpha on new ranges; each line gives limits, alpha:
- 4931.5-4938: 0.795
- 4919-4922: 0.677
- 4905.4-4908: 0.828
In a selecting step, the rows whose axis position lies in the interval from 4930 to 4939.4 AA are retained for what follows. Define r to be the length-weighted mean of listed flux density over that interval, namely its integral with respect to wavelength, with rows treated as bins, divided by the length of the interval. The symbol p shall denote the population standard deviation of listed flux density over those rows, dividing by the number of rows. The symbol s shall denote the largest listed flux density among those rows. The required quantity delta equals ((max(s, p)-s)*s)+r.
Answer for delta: 6.22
